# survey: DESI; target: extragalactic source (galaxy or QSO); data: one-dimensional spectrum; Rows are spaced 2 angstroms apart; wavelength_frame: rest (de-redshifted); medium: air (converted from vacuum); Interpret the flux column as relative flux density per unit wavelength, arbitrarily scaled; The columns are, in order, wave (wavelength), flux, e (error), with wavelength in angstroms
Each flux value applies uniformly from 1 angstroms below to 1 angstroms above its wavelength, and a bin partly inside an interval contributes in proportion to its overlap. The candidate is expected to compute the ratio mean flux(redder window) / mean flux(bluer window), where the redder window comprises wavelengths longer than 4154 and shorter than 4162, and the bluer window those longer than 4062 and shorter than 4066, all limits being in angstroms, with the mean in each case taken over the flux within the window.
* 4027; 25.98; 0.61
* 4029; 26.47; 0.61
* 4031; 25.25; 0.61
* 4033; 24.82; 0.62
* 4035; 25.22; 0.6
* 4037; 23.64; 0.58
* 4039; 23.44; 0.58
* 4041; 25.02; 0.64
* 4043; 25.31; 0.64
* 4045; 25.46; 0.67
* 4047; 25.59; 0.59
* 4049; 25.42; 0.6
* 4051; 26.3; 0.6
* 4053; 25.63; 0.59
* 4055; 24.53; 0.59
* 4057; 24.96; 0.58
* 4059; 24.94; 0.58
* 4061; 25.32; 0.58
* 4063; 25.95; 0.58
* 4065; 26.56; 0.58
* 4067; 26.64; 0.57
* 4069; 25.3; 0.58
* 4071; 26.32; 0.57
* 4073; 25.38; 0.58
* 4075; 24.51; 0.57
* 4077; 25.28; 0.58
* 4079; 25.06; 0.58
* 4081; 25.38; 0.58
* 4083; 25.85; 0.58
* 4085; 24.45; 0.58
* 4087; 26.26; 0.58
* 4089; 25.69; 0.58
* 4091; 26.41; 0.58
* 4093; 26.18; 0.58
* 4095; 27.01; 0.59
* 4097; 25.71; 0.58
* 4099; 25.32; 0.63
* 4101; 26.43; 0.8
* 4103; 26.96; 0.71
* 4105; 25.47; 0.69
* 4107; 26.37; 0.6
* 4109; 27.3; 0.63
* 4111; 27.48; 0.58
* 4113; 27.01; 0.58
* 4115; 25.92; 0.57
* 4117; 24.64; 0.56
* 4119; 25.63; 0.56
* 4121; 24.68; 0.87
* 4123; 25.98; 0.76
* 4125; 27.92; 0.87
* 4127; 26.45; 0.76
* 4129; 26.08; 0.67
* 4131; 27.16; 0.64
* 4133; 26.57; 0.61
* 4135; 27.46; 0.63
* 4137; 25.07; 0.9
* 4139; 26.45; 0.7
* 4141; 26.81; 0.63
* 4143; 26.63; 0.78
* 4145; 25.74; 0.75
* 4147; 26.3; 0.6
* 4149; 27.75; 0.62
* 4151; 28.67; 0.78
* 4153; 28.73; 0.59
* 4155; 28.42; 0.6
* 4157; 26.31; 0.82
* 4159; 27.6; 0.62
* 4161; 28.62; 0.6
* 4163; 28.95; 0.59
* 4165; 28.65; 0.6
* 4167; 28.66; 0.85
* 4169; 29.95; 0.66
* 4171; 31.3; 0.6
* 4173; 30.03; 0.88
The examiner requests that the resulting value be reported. 1.06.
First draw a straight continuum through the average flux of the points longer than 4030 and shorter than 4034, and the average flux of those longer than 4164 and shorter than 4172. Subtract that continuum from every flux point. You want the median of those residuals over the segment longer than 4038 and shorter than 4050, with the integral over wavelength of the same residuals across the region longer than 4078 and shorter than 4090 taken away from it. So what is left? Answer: 16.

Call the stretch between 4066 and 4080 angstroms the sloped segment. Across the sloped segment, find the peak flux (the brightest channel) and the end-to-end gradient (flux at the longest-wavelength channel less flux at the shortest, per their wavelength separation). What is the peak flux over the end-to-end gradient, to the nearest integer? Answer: -202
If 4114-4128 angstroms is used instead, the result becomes 632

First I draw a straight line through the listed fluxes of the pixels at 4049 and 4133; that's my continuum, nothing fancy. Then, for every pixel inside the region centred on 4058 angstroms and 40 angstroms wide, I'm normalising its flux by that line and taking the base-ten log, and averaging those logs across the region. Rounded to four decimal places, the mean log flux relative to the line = -0.0027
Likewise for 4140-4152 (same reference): 0.0035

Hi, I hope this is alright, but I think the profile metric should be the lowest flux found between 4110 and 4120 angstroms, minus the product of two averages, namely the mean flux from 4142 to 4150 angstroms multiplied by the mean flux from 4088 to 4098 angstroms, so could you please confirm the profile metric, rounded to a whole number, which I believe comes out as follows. -672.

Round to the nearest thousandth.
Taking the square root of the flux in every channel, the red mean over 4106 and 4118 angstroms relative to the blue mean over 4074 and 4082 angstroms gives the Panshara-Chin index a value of 1.027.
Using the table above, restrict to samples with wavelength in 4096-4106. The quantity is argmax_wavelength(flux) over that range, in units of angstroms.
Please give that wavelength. 4103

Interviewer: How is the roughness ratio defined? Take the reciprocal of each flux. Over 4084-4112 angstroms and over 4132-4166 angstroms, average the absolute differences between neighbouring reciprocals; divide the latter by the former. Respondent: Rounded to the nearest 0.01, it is 1.00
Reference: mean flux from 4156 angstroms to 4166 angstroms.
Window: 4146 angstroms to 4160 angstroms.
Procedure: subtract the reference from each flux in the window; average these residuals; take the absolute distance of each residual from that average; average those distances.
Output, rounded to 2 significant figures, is 0.81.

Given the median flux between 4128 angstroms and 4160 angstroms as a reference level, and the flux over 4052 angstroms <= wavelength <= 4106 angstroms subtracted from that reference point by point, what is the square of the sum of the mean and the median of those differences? 4.5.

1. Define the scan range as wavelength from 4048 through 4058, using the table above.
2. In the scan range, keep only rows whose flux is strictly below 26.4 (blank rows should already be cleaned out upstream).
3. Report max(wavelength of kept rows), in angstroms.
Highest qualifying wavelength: 4057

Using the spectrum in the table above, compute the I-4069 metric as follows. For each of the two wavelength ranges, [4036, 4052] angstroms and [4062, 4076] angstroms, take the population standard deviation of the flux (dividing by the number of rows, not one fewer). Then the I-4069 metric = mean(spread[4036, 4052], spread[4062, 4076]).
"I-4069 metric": 0.82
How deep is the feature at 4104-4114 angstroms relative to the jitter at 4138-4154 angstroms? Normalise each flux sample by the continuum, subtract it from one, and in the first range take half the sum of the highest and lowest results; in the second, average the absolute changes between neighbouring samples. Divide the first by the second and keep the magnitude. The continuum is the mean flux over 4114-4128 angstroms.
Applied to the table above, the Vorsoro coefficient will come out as 0.9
